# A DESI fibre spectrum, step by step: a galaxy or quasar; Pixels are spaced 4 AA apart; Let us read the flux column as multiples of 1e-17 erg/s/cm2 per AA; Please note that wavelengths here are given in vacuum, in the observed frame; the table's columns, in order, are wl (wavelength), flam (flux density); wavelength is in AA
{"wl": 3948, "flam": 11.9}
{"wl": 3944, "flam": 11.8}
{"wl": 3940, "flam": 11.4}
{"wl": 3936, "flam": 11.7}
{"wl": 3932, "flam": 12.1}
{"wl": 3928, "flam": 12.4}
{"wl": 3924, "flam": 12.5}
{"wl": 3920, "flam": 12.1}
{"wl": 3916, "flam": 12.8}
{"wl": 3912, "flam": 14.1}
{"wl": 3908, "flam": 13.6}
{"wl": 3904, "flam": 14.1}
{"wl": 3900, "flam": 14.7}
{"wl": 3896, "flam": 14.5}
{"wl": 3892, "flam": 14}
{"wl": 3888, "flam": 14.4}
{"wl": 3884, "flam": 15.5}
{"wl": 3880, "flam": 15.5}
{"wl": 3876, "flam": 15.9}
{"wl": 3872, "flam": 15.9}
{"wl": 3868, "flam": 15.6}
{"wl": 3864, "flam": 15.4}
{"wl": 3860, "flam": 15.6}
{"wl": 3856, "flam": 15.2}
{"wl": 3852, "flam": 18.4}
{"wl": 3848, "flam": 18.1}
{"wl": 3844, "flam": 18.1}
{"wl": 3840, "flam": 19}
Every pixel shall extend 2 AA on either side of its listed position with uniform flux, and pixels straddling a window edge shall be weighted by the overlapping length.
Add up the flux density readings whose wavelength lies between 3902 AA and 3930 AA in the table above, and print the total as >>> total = 92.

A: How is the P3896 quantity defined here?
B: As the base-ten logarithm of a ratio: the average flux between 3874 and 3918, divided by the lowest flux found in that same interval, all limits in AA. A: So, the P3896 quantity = 0.053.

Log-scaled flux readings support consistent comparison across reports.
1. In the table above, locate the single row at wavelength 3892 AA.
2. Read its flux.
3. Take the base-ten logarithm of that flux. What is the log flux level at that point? 1.15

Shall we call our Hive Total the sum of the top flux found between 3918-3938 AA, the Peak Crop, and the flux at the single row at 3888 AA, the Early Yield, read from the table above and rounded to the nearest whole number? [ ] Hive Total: 27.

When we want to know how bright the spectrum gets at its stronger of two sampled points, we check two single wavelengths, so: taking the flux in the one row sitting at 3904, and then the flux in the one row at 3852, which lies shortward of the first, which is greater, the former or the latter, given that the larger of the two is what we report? 18.4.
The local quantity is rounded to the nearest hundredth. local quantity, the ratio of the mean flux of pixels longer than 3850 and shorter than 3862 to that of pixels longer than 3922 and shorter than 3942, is 1.36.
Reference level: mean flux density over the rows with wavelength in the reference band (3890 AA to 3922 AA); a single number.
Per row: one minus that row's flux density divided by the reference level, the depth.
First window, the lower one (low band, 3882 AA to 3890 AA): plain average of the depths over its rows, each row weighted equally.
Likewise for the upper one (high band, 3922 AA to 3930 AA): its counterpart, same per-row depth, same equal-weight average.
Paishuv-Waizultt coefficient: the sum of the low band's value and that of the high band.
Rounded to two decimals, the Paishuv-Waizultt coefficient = 0.01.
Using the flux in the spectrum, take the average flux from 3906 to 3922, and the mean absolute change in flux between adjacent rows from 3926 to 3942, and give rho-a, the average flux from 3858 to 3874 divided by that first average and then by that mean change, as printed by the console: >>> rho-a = 3.6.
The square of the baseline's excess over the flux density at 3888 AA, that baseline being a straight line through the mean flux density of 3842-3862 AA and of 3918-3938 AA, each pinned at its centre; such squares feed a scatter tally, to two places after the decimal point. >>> 0.12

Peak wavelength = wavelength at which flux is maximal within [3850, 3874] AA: 3852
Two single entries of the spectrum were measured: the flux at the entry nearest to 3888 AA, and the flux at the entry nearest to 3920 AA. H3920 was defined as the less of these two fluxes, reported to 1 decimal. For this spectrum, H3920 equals 12.1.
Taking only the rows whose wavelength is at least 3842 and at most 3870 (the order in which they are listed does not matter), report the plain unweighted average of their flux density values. 16.6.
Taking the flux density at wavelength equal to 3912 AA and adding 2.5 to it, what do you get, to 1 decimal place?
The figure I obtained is 16.6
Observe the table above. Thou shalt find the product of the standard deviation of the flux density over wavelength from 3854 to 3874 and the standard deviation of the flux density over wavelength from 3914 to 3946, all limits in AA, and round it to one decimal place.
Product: 0.1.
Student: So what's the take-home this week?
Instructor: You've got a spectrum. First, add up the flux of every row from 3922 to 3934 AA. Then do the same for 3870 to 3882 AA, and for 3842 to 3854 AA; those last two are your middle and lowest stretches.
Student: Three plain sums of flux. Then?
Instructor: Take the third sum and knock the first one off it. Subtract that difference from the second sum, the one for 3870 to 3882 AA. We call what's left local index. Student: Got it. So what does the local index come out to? 30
